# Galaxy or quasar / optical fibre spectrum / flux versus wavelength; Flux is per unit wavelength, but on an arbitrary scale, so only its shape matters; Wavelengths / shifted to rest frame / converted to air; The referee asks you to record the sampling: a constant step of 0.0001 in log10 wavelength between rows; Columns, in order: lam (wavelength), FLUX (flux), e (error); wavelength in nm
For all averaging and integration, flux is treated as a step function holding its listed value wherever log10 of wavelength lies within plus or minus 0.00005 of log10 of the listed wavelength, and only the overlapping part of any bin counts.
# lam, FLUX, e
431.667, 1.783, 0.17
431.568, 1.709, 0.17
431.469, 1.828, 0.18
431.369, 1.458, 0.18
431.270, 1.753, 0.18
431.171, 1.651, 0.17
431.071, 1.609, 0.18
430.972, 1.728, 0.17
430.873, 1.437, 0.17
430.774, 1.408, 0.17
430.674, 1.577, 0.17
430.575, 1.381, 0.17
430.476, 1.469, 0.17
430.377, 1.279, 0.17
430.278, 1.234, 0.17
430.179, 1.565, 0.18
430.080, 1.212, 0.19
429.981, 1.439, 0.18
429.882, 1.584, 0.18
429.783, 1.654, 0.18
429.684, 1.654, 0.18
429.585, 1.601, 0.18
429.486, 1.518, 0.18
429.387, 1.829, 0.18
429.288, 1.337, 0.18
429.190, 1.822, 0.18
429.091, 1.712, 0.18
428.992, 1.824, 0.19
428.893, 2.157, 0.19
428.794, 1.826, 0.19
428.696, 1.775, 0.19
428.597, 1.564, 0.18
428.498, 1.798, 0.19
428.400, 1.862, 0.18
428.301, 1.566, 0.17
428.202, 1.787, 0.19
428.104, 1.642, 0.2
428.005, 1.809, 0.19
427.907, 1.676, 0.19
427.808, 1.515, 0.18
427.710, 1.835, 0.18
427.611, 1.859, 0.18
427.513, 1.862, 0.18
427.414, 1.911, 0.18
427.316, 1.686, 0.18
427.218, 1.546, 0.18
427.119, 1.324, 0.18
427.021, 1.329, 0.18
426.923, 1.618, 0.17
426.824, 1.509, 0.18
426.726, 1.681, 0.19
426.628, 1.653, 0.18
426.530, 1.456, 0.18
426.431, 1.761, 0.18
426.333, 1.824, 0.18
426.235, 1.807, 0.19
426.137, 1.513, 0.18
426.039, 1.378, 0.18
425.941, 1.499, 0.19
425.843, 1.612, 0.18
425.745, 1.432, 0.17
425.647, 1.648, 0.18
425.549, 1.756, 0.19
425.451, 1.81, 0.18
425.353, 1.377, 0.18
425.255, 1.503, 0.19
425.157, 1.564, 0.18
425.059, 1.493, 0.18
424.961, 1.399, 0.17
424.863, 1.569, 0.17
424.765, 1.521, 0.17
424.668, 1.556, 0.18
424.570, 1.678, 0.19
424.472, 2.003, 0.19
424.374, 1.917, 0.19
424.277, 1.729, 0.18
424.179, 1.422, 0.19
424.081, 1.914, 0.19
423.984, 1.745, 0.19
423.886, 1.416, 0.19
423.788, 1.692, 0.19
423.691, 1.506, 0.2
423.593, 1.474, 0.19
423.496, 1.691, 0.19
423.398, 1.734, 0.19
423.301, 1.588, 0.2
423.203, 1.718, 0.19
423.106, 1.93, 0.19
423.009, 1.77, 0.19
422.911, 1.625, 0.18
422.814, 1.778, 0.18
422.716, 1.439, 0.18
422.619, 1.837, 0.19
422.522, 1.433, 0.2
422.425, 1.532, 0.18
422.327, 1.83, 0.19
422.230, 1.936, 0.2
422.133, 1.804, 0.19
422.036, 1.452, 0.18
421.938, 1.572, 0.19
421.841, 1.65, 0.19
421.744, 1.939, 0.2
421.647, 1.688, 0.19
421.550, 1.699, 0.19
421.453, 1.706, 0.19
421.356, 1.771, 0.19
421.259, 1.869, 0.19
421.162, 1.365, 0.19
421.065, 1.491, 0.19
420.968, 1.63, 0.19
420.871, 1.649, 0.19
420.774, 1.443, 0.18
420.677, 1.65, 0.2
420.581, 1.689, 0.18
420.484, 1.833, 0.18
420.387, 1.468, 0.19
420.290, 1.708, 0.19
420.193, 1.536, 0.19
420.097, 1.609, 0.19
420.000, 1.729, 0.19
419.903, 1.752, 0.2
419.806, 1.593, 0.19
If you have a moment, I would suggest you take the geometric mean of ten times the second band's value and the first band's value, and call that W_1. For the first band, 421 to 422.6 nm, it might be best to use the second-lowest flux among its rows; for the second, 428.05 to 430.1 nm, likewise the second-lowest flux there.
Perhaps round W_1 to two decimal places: 4.38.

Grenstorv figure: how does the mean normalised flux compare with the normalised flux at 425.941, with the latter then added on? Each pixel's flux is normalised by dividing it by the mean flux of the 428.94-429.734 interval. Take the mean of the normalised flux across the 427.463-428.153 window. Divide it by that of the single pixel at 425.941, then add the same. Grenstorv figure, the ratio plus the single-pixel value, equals 2.06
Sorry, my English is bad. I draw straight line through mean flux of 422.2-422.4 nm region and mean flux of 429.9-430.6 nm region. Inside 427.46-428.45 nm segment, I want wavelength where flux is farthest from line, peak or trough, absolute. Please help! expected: 428.400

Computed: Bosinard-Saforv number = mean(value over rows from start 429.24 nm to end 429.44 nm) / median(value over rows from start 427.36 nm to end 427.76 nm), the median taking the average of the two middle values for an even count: 0.85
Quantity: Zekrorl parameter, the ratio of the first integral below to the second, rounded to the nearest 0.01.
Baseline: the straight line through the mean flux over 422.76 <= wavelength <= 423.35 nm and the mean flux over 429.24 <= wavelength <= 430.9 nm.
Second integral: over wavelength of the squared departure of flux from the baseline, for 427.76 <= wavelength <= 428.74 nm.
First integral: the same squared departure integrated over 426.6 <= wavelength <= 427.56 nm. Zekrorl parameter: 0.96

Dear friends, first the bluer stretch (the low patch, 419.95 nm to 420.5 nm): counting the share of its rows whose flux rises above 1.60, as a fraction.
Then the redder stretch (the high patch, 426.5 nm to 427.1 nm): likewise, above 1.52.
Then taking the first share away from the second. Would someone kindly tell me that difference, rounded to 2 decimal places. -0.17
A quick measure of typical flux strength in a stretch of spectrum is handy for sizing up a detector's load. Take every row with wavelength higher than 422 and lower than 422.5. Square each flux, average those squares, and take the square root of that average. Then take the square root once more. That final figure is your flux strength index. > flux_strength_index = 1.31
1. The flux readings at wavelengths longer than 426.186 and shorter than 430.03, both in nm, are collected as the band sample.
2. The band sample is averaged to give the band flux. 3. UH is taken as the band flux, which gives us 1.68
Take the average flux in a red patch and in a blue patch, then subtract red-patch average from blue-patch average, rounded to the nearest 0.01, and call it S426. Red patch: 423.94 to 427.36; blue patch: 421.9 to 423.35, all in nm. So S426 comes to 0.08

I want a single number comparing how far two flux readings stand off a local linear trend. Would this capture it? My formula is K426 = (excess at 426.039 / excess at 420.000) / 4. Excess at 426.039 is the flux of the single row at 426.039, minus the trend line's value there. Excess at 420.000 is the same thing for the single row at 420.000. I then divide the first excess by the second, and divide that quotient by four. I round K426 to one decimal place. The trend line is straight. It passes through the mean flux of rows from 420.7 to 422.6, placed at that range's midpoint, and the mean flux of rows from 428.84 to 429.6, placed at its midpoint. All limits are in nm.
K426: -0.9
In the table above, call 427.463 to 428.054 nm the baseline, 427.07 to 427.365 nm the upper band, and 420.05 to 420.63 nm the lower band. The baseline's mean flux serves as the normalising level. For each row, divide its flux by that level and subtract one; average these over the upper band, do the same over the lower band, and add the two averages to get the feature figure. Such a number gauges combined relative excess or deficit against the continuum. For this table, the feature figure -0.20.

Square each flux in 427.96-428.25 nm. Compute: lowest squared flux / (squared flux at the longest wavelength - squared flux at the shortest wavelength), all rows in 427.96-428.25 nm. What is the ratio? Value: -34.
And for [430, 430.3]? 27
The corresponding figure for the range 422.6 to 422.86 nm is -10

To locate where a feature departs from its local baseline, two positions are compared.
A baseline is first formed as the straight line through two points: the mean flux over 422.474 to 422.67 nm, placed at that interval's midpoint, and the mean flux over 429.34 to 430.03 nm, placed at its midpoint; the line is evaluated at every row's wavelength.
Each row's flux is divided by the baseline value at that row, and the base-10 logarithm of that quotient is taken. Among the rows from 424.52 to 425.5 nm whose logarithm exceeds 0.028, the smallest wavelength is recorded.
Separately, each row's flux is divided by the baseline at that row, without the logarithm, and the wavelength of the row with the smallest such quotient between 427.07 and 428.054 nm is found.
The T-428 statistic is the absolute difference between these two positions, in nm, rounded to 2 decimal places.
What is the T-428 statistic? 1.67 nm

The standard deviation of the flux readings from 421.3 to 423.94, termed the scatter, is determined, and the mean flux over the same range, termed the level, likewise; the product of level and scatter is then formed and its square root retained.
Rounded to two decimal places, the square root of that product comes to 0.51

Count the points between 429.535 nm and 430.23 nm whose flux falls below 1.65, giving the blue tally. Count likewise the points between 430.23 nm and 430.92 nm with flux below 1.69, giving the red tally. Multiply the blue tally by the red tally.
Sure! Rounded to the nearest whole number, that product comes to 35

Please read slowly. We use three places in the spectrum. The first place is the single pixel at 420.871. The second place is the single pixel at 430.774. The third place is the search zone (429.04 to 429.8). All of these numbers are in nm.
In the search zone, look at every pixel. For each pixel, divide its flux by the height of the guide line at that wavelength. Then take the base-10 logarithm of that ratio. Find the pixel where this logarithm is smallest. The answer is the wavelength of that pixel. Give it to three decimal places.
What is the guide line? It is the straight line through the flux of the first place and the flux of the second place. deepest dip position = 429.288 nm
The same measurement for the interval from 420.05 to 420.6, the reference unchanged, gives 420.387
